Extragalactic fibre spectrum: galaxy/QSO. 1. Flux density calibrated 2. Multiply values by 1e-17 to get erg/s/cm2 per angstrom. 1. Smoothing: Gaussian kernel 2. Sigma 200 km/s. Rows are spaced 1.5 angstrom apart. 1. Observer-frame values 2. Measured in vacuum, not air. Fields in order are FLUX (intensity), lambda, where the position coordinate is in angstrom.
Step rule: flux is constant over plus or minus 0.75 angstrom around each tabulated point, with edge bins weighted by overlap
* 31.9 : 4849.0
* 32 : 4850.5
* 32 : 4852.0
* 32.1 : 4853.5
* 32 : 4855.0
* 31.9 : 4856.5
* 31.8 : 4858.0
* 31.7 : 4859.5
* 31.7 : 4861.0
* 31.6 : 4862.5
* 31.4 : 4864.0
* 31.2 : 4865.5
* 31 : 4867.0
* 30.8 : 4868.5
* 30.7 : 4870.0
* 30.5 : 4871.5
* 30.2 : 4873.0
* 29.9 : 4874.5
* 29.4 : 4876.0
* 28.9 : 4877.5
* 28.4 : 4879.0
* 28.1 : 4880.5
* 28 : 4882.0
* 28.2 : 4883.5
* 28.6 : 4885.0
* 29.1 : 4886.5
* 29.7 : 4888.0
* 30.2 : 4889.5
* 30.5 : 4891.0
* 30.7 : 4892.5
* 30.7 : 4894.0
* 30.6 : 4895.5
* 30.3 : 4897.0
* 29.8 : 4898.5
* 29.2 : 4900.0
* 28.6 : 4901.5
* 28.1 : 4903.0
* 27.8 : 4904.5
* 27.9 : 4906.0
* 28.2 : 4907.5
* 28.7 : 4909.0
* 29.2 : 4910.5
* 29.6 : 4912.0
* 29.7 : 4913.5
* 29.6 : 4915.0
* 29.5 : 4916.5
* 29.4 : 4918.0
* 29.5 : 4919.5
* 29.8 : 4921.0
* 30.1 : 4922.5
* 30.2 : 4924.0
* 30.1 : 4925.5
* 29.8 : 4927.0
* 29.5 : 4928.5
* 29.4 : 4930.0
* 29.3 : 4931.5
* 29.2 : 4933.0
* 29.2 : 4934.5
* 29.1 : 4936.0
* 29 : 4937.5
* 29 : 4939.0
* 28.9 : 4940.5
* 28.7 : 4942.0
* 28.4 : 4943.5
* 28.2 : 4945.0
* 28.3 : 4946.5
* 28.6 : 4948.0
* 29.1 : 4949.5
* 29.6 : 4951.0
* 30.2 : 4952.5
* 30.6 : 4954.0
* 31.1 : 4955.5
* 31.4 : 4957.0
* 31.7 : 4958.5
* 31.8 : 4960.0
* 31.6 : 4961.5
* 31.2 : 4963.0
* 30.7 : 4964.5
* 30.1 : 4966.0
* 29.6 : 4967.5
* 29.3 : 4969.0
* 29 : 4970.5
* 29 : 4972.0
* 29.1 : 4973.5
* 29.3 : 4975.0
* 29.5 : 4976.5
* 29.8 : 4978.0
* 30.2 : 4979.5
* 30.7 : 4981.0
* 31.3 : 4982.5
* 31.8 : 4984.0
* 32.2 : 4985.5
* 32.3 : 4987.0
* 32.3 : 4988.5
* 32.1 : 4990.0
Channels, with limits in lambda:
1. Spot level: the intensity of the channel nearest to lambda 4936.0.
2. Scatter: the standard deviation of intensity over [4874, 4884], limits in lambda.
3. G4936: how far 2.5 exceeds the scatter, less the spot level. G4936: -27.3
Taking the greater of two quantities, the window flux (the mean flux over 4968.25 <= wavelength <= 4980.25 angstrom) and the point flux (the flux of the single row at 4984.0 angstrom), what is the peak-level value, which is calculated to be 31.8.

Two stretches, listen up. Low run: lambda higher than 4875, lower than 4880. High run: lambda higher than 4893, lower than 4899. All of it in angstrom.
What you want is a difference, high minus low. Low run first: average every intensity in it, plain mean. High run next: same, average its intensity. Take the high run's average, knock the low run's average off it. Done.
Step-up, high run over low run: 1.5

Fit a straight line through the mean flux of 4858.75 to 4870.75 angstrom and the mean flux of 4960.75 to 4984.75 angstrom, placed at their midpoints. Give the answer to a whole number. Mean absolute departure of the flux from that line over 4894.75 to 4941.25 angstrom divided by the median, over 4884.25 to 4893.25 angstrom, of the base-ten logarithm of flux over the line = -93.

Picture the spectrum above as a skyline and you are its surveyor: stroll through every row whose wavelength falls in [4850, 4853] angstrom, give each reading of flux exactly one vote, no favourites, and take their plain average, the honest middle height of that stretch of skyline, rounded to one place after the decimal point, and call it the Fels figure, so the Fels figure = 32.0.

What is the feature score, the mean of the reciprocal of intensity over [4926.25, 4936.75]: 0.0341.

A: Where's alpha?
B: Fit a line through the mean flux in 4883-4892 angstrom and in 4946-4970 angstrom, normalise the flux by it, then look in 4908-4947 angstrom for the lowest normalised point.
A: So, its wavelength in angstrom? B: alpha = 4945.0 angstrom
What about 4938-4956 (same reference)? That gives 4945.0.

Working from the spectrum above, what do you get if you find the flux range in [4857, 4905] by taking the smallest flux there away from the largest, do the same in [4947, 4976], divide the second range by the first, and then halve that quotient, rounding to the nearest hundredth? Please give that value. 0.40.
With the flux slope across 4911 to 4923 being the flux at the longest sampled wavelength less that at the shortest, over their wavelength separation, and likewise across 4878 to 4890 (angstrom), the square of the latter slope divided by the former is 0.62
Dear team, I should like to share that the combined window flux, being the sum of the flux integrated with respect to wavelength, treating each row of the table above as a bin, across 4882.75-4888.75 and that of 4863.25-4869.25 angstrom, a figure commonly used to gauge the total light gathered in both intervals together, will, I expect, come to 360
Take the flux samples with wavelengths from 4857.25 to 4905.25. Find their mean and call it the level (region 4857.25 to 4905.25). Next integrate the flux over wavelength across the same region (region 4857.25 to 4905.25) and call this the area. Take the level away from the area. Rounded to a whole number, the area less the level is 1406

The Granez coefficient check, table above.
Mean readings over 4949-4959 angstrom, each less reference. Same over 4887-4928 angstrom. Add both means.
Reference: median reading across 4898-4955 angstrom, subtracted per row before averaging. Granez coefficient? 1.67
